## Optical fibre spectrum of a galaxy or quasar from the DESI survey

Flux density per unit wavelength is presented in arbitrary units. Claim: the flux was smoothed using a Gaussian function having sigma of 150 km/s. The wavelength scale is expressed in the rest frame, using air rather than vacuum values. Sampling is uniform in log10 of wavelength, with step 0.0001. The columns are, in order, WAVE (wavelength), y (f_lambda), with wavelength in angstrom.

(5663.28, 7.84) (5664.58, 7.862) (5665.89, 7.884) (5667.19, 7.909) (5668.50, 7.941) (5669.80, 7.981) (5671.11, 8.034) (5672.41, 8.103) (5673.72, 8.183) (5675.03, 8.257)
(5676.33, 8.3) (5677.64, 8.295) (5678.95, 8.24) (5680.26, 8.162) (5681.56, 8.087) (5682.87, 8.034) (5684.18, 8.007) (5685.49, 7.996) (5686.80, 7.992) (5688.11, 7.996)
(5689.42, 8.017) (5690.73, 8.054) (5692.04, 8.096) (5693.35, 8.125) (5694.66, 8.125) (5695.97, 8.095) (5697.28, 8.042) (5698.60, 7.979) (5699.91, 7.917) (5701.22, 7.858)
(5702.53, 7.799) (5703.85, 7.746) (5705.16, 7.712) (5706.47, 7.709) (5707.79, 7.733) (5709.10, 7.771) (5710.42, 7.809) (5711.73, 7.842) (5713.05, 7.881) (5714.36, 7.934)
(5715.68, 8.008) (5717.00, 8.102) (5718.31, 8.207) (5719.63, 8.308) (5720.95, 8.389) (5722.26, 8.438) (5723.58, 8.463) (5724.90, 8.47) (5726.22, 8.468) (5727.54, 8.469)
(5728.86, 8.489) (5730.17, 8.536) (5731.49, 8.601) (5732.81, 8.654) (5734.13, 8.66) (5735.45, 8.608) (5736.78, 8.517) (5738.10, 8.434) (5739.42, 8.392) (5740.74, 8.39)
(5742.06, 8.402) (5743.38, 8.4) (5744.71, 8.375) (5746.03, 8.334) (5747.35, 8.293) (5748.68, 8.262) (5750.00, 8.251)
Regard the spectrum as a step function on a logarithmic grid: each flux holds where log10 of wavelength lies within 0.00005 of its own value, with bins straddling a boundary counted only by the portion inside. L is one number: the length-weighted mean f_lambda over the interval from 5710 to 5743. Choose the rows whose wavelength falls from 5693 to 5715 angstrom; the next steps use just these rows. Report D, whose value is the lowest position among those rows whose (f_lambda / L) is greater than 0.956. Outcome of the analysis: 5693.35 angstrom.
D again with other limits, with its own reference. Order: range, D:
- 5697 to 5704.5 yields 5697.28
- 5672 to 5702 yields 5672.41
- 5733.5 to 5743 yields 5734.13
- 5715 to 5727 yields 5715.68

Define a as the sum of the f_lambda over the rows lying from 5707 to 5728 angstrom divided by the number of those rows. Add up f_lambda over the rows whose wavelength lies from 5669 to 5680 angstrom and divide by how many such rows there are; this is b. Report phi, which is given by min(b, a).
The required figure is 8.14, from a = 8.14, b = 8.17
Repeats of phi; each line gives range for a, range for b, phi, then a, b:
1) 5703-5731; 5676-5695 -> 8.10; 8.12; 8.10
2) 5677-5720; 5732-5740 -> 7.99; 7.99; 8.54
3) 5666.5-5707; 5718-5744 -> 8.03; 8.03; 8.46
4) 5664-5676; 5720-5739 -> 8.02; 8.02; 8.51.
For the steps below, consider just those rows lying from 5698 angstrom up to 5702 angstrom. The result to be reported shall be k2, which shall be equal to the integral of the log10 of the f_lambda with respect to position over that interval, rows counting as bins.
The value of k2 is 3.6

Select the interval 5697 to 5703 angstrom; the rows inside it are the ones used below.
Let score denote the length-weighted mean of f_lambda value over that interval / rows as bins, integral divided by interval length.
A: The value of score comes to 7.91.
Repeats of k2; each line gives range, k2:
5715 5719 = 3.6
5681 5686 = 4.5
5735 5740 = 4.6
